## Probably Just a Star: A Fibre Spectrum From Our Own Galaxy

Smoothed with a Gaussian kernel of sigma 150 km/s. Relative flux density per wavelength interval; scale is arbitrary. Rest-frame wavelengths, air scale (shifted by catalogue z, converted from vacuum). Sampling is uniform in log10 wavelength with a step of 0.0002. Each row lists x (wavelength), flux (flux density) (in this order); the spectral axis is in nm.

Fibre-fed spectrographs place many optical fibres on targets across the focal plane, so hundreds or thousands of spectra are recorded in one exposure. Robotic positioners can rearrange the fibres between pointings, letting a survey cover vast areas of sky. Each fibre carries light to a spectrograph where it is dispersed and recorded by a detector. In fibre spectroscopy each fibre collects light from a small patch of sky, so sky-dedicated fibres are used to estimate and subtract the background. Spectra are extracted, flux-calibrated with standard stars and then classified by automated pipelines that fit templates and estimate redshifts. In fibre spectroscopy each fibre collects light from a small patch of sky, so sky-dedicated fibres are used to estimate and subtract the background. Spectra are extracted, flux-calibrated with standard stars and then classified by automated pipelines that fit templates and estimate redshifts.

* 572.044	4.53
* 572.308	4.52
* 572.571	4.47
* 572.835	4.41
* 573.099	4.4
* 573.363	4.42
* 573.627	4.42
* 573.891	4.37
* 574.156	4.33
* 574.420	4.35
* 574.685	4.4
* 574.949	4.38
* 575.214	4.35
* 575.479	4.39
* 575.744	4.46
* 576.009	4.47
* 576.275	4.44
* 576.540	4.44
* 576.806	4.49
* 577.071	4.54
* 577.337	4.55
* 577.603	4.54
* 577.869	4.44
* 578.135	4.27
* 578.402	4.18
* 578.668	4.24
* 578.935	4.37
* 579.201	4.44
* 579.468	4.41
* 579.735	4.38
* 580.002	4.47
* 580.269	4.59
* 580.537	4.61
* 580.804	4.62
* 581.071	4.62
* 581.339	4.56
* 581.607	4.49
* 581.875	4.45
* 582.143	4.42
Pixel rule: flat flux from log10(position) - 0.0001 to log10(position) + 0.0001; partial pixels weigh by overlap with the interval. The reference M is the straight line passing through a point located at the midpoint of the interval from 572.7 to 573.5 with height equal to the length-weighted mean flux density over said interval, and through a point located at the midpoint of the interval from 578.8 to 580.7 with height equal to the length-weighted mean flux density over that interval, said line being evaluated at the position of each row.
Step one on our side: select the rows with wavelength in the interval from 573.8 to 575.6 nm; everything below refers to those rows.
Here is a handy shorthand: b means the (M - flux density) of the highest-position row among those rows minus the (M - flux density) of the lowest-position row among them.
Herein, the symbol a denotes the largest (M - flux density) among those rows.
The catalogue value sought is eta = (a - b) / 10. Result 0.009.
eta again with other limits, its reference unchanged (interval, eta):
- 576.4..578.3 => 0.000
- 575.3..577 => 0.013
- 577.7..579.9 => 0.020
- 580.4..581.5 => -0.013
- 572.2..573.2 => -0.012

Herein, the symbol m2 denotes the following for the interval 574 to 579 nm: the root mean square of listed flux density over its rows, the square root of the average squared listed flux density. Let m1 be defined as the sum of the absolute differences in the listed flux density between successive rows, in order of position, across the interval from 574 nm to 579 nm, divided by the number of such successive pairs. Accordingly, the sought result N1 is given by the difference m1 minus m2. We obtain -4.35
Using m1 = 0.05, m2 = 4.40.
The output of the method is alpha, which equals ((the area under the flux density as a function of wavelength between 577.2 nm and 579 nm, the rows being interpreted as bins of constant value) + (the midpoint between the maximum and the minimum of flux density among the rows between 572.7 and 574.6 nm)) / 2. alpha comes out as 6.12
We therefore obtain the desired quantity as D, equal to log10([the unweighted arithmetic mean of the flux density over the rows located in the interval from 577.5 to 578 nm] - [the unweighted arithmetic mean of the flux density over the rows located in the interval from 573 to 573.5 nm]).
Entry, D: -1.10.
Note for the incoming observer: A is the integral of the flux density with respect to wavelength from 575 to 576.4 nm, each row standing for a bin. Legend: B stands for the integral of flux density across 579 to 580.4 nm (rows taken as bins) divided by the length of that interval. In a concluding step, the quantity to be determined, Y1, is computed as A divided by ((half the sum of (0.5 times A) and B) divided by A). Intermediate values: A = 6.2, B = 4.46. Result 10.1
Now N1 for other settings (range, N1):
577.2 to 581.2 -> -4.38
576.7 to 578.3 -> -4.40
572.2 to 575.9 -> -4.37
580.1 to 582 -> -4.53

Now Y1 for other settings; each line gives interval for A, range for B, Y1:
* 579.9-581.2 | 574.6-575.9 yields 9.6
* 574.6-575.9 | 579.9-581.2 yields 8.8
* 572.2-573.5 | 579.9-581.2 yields 8.9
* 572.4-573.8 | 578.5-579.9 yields 10.3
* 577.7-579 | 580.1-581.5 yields 8.5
